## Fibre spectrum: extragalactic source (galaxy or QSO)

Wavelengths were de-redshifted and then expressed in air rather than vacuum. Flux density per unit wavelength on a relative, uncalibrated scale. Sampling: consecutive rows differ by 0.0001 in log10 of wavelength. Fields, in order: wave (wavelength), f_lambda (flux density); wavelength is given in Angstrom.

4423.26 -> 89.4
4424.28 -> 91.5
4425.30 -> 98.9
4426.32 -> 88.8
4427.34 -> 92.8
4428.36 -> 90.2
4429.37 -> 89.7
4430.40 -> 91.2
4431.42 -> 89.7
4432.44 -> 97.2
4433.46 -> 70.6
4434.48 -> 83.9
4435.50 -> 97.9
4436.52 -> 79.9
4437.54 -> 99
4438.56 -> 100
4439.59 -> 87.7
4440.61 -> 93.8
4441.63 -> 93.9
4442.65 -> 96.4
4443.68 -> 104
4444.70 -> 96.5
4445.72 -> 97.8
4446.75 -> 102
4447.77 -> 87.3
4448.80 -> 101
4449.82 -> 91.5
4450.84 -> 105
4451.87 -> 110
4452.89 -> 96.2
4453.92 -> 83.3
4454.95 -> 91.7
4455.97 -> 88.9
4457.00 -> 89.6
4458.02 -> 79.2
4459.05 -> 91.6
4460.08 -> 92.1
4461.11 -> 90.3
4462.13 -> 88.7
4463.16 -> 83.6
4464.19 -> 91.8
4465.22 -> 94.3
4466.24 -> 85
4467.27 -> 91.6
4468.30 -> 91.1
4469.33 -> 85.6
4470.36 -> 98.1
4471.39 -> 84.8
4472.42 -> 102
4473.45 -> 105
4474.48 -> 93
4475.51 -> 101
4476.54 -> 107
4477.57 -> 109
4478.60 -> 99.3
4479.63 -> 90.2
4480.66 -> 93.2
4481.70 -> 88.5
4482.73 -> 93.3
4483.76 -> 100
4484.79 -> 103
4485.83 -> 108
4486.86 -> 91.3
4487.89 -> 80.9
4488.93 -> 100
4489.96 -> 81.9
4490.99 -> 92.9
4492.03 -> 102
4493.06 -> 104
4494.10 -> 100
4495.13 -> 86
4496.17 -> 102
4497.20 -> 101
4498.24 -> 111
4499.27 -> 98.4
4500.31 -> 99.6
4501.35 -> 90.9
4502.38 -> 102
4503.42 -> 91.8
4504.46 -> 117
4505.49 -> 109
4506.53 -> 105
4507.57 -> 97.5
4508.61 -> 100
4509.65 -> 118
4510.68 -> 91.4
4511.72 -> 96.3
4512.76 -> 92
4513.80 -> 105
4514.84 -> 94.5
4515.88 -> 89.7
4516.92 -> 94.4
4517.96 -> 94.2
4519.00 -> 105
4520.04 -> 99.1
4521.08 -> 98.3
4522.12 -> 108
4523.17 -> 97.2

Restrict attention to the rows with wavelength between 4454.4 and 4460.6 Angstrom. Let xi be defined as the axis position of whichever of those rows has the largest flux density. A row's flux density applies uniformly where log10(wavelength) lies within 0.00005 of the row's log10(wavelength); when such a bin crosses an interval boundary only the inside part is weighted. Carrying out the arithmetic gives 4460.08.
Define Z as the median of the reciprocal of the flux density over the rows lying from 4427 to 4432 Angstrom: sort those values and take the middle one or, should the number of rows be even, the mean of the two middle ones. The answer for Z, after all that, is 0.0111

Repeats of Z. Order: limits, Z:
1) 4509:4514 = 0.0104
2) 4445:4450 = 0.0102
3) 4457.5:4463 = 0.0111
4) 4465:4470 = 0.0110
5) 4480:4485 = 0.0107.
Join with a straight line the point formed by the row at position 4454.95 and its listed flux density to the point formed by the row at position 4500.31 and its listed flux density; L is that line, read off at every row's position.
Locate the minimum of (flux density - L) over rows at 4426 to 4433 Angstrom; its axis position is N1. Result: 4426.32 Angstrom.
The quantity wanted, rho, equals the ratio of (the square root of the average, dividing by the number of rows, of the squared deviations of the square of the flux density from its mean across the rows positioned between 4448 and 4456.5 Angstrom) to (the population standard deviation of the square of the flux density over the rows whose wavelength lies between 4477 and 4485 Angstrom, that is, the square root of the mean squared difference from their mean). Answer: 1.26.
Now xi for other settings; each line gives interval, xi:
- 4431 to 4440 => 4438.56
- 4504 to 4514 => 4509.65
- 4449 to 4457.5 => 4451.87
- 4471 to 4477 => 4476.54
